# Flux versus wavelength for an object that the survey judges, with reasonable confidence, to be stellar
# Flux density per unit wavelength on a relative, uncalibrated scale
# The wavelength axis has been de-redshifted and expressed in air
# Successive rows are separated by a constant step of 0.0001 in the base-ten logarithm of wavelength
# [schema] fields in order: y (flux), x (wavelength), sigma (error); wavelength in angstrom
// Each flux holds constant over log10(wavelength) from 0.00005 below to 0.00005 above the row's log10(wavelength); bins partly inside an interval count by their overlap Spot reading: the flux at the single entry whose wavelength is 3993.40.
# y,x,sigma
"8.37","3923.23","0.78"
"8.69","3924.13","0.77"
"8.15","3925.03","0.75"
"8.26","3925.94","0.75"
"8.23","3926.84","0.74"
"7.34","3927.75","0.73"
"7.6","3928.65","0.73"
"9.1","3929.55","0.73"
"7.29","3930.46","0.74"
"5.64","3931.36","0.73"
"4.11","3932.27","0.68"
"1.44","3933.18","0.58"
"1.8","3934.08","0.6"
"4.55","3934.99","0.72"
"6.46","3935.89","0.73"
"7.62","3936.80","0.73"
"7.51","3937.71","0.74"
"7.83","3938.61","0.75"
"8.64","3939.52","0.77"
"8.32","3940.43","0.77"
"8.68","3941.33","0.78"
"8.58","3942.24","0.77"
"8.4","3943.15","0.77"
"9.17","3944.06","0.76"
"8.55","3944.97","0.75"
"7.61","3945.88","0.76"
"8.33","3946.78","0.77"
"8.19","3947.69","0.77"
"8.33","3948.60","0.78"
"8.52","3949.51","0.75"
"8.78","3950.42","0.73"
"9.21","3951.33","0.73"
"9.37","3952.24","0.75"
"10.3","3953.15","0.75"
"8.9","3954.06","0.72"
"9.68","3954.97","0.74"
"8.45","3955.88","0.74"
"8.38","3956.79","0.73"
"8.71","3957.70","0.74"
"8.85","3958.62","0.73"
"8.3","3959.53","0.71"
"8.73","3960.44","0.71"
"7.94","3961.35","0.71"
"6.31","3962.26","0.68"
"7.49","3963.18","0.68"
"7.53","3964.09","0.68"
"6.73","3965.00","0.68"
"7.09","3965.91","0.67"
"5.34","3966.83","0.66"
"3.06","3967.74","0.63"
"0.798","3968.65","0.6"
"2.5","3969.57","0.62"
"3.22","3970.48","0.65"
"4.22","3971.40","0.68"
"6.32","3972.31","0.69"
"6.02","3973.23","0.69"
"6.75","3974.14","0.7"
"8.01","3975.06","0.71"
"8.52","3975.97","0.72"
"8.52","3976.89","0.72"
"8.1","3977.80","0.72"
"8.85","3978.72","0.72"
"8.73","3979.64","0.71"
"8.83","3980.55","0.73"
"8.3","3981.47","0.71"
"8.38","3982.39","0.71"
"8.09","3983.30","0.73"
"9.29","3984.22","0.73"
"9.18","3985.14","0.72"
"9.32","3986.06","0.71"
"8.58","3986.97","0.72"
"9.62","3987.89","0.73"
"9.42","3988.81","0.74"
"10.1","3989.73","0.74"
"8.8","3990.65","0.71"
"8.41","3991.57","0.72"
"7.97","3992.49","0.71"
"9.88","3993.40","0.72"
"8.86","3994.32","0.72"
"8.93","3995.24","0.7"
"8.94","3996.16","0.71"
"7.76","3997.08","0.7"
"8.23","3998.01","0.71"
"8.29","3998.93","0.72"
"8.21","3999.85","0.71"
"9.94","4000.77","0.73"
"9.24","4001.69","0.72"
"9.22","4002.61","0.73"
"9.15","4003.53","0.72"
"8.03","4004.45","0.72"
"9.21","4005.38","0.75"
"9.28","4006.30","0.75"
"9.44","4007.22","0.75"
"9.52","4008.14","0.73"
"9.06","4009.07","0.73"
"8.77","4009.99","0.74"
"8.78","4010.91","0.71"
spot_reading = 9.88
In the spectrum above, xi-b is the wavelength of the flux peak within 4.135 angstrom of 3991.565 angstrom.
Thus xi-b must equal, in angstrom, 3989.73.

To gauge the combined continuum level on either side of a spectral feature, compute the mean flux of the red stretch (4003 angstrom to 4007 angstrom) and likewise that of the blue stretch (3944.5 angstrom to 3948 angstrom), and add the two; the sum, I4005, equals 17.1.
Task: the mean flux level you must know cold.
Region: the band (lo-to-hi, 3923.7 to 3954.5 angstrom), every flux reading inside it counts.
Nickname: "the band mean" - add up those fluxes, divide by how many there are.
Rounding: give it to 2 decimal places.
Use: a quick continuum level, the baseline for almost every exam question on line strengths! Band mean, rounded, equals 7.63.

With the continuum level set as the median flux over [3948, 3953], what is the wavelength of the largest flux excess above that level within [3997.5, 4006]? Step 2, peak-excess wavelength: 4000.77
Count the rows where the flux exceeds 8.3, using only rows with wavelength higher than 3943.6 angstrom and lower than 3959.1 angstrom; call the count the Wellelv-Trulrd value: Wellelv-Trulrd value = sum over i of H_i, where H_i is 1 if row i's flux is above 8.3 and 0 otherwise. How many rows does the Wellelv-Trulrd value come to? 15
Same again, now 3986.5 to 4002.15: 12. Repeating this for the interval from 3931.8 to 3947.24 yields 8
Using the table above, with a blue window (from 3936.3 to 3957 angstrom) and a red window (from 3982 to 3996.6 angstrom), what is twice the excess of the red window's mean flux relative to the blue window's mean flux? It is 1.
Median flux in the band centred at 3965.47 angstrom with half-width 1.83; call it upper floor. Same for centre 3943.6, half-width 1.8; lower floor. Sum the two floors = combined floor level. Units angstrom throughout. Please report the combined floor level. 15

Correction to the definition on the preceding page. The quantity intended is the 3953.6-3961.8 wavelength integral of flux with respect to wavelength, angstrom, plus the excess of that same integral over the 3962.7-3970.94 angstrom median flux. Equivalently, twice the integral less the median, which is 137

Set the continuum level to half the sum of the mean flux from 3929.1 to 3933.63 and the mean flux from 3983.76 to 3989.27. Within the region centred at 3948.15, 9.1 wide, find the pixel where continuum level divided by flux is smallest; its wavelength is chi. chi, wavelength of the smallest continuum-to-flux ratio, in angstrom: 3952.24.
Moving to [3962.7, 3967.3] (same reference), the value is 3964.09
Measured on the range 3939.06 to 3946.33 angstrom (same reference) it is 3944.06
